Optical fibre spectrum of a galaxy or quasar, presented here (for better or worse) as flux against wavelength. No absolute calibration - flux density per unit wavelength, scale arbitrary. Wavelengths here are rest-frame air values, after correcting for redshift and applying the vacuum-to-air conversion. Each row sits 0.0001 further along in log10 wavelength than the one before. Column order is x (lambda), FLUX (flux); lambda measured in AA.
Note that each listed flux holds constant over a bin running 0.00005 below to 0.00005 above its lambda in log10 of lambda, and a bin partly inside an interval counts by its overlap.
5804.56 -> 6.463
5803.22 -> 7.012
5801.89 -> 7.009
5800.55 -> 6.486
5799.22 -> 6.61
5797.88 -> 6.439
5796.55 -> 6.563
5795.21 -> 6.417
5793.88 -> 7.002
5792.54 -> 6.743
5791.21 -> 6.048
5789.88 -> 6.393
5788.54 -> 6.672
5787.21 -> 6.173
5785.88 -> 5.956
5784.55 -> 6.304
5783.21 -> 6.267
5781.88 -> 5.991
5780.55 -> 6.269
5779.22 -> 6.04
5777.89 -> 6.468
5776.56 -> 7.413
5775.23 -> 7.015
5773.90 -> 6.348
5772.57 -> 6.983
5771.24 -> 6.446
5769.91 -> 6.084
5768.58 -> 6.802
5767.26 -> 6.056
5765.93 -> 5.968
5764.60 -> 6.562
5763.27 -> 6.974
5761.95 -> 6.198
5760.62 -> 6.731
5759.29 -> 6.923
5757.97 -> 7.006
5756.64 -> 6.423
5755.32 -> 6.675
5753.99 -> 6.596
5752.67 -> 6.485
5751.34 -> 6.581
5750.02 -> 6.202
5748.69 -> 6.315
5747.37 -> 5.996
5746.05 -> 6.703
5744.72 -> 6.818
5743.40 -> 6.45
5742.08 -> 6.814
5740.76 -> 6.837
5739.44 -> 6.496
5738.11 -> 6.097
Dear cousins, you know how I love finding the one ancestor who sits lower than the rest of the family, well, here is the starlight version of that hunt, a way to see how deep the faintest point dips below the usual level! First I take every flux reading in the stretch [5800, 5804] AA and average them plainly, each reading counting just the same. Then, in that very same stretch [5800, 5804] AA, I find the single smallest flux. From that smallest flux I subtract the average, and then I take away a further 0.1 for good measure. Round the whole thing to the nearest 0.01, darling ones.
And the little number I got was -0.45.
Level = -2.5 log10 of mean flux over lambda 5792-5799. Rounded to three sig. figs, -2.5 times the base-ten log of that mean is -2.05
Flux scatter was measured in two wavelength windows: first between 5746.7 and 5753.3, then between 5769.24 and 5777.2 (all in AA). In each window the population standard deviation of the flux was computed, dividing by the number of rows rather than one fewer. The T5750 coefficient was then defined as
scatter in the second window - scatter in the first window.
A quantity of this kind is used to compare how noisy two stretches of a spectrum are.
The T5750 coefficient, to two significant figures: 0.25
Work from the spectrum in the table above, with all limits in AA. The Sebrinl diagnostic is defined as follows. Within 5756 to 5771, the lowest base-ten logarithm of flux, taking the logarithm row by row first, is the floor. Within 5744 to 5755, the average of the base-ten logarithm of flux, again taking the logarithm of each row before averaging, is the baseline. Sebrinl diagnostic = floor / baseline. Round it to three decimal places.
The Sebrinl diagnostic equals 0.958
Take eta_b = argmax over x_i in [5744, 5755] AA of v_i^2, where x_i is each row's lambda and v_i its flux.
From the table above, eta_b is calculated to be 5744.72 AA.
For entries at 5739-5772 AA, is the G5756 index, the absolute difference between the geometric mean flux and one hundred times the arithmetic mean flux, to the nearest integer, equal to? 646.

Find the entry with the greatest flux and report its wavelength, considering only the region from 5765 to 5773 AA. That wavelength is 5772.57 AA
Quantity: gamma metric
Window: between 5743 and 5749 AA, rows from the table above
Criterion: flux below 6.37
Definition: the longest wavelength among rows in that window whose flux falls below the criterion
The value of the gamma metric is 5748.69 AA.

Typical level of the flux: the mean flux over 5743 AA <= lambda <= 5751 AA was 6.4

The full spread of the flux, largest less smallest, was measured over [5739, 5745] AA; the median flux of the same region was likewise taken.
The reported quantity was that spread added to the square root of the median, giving 3.00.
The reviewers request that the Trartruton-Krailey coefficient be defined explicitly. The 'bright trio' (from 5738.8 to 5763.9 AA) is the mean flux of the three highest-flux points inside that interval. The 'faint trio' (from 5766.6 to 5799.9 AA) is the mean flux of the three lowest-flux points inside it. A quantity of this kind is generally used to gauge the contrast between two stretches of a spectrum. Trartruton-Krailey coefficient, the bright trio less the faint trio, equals 0.97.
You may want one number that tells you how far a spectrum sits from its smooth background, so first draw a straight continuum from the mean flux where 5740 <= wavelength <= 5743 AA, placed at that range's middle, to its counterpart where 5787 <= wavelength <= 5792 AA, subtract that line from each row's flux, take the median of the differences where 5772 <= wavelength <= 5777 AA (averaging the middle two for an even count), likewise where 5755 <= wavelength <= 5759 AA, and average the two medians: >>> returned 0.256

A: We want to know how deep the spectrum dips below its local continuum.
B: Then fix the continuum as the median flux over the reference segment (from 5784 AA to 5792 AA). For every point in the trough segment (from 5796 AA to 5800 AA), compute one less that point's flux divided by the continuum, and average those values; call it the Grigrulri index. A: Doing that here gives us -0.048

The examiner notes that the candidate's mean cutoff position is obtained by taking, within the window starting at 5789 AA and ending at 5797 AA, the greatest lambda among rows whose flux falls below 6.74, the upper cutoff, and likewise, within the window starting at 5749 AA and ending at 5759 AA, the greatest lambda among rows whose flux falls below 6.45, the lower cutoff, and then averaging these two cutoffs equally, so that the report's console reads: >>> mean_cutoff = 5776.6 AA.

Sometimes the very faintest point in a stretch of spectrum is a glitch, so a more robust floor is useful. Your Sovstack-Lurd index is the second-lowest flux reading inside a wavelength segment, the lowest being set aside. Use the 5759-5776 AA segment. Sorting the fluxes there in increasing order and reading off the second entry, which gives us 6.056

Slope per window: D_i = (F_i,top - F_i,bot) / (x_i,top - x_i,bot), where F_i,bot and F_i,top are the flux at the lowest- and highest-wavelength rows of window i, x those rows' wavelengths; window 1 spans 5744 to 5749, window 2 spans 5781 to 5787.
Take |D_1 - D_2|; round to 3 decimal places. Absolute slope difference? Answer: 0.118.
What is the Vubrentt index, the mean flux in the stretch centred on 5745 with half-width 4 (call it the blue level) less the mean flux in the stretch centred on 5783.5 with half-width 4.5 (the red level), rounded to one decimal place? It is 0.4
